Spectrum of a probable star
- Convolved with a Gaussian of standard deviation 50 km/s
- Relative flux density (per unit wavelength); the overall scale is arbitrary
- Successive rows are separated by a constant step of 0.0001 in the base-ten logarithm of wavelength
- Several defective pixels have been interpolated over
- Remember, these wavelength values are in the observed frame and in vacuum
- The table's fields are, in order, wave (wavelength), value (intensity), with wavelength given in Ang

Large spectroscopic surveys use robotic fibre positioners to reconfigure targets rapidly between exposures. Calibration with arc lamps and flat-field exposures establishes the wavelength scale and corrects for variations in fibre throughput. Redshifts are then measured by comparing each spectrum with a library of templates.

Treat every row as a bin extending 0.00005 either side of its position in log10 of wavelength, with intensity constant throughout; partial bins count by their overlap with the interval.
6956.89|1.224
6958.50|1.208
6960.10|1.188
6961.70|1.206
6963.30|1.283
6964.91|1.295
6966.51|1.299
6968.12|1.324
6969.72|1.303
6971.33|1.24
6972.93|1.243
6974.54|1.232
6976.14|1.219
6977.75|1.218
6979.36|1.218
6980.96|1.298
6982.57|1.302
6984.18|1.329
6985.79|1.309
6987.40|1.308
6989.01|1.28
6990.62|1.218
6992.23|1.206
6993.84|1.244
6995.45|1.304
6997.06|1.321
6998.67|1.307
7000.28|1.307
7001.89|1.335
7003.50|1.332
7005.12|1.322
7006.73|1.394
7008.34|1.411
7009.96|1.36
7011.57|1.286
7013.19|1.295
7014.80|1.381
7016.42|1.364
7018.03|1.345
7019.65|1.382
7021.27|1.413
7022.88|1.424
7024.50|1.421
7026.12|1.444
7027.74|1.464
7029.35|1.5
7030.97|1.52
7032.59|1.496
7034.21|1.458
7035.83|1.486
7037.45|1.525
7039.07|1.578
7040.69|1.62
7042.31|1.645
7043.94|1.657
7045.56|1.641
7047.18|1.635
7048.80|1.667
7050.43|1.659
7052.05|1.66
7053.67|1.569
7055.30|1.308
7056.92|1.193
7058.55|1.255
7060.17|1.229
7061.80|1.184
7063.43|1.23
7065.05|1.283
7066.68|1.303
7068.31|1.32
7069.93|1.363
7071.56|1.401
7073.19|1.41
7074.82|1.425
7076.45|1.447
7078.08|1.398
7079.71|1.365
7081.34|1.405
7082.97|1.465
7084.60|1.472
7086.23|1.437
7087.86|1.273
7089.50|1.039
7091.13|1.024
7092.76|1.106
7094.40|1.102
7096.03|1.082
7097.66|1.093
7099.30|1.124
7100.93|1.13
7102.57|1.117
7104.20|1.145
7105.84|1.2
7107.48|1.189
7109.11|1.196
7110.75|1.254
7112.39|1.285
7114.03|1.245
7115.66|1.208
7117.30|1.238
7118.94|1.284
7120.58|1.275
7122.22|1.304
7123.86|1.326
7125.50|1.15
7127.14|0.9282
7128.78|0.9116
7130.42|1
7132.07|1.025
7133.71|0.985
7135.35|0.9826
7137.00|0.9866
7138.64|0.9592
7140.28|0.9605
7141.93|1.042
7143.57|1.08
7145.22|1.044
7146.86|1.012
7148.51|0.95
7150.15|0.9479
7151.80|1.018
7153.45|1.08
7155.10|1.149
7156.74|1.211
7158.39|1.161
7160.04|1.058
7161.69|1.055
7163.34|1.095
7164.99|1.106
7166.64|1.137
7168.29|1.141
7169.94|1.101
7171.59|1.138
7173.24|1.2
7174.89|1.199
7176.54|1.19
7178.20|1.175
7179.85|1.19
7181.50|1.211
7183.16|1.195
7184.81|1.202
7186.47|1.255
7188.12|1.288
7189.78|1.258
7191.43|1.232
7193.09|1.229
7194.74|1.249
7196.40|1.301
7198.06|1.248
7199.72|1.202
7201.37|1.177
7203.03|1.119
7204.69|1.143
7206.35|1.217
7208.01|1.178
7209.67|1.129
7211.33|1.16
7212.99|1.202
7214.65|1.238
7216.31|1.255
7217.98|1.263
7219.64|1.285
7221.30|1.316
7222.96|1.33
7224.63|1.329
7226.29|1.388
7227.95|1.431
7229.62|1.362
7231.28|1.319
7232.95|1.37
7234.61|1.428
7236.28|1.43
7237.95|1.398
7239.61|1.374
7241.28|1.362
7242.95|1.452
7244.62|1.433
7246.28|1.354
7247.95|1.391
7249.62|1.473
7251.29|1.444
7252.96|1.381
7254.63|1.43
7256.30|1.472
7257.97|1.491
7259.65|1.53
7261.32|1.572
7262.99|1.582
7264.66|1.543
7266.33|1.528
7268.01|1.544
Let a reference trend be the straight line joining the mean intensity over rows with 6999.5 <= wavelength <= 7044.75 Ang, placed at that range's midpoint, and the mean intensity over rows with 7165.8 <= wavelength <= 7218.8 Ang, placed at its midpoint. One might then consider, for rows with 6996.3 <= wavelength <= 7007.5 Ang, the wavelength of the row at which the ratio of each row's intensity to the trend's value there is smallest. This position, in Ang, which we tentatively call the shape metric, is 6998.67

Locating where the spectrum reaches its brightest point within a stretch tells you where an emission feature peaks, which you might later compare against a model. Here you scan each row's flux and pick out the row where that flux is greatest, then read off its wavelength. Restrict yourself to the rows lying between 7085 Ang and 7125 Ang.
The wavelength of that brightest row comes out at 7086.23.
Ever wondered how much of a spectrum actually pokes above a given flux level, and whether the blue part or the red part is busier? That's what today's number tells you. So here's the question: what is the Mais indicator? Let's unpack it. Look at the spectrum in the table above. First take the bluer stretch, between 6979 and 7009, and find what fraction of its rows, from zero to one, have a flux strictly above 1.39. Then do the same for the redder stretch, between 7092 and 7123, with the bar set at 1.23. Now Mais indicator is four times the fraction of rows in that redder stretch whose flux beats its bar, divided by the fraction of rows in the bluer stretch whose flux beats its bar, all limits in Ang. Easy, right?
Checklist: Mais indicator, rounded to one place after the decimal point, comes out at 14.0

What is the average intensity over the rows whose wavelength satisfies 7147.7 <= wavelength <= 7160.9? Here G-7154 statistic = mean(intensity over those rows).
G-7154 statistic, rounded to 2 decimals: 1.07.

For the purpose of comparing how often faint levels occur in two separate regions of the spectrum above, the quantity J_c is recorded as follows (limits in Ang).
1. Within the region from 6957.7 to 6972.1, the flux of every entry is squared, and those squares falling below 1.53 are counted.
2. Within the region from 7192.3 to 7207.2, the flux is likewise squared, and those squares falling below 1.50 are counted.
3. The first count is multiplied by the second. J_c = 15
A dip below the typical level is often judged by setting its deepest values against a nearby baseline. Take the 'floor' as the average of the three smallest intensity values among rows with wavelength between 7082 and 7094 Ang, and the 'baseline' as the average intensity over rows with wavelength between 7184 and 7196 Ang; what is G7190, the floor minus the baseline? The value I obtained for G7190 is -0.2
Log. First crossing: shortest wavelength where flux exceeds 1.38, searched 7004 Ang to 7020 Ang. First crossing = 7006.73 Ang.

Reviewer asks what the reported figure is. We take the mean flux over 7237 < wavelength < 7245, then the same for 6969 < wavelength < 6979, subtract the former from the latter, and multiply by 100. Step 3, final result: -16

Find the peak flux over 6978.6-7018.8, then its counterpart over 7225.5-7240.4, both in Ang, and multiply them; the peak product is 2.02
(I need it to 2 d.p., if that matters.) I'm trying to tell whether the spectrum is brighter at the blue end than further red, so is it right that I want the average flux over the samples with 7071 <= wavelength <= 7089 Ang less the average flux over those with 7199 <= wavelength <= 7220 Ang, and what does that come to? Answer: 0.21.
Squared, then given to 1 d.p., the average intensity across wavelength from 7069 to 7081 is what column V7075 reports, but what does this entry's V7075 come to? 2.0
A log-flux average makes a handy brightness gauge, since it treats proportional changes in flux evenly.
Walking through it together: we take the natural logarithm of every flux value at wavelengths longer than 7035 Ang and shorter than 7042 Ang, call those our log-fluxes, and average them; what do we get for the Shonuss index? 0.44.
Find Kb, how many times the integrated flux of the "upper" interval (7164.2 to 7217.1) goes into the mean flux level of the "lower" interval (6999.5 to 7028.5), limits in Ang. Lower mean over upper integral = 0.022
